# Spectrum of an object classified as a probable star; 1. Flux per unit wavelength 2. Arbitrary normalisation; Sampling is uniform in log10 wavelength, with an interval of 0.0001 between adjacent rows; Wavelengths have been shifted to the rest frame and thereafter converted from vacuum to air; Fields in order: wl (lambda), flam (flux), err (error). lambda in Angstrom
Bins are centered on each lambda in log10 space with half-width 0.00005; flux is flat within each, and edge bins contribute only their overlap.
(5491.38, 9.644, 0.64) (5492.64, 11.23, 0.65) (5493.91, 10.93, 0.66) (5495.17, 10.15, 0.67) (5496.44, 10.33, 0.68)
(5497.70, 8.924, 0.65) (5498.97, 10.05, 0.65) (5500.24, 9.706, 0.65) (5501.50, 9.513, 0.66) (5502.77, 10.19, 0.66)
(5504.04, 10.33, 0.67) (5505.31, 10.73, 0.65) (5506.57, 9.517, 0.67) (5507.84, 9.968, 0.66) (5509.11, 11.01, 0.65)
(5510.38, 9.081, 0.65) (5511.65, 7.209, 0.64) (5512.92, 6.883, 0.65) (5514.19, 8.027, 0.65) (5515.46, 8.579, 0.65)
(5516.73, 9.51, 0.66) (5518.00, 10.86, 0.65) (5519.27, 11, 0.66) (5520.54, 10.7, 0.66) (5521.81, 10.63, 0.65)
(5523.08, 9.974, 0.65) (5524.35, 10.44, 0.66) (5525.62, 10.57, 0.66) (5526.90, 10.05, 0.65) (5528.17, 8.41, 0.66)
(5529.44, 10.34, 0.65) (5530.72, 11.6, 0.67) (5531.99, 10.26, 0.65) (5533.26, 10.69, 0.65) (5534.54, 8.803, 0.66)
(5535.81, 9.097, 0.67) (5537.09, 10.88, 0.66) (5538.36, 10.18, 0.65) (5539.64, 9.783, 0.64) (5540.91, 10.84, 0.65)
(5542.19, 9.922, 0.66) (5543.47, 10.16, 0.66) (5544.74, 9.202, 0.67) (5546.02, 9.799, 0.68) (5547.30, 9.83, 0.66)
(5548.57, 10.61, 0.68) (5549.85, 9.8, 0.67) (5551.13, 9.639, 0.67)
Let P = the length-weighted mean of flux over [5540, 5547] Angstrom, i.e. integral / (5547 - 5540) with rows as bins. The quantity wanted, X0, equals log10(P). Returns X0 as 1.00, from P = 10.0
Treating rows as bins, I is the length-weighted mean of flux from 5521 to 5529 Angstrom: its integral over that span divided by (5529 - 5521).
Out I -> 10.0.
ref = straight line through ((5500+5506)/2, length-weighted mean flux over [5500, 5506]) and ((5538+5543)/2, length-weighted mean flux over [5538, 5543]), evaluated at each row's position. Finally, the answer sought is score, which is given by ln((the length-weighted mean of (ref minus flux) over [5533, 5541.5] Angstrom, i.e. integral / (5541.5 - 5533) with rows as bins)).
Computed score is -1.8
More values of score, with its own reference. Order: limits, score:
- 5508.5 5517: 0.4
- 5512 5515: 1.0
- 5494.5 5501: -1.3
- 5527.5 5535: -2.2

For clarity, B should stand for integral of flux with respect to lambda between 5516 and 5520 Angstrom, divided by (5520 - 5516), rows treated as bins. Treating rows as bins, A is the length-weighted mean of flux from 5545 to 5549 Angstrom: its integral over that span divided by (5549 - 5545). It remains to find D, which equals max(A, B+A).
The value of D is 20.4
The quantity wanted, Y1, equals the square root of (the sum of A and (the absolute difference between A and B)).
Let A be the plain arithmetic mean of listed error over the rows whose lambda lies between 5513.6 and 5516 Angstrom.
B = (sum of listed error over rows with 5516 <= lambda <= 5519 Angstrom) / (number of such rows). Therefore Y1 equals 0.809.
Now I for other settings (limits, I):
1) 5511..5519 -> 8.6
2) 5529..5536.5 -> 10.1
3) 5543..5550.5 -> 9.9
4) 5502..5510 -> 10.2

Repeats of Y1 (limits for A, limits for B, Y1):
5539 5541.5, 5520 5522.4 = 0.809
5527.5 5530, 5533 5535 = 0.809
